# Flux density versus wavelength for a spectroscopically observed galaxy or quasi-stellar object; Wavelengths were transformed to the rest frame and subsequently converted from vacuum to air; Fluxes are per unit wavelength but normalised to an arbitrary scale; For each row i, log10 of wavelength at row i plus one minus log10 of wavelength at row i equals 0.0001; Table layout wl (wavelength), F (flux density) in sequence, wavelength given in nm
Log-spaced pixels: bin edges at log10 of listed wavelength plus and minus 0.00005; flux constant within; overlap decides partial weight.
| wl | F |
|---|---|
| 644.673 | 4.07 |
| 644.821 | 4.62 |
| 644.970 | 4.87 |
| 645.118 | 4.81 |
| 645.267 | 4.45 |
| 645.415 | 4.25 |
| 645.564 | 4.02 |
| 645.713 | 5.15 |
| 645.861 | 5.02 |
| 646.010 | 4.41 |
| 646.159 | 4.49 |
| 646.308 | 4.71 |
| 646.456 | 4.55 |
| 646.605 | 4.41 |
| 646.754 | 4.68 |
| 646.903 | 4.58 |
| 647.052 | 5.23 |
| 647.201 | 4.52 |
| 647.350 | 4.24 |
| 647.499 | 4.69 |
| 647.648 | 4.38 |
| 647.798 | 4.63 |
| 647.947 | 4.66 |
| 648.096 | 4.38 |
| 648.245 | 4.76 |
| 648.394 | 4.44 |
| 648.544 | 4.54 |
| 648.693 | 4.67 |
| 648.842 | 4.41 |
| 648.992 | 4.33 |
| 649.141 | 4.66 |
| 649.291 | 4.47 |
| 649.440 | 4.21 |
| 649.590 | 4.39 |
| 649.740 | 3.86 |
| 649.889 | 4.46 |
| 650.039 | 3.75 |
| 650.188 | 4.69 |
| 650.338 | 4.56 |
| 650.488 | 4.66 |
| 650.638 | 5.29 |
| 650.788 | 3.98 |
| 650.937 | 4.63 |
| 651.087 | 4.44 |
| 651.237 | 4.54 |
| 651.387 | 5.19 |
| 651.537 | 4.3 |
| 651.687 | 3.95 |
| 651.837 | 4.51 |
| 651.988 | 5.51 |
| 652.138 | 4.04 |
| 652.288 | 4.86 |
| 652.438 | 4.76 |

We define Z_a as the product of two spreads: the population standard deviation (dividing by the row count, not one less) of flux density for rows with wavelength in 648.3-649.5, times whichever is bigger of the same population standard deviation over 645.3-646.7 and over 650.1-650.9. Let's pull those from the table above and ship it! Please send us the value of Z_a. 0.061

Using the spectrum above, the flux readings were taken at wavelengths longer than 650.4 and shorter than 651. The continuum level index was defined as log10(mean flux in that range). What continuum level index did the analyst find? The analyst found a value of 0.667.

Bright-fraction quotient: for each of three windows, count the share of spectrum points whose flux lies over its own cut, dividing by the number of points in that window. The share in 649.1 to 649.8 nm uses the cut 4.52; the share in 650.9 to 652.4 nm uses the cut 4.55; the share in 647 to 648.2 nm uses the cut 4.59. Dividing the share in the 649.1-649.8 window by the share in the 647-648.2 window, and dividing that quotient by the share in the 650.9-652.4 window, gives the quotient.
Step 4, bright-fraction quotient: 1.0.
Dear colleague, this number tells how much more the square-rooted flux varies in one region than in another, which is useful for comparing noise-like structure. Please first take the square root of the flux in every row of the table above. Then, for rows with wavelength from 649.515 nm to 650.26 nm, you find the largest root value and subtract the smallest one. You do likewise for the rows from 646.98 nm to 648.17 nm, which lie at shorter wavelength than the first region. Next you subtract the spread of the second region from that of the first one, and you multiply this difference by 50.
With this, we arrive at 0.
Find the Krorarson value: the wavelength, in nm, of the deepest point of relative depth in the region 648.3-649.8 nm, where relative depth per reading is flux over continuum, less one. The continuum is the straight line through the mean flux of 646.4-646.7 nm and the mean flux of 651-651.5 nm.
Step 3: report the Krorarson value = 649.740 nm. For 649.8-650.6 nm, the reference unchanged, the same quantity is 650.039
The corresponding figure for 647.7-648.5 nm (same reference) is 648.096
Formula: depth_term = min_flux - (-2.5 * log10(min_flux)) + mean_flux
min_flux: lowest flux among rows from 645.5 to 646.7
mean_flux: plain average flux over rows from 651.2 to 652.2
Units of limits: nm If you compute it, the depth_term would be 10.1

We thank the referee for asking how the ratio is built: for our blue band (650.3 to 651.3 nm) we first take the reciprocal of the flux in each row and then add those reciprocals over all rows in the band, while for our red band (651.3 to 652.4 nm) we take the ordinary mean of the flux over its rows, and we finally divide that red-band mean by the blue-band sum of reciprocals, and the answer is 3.01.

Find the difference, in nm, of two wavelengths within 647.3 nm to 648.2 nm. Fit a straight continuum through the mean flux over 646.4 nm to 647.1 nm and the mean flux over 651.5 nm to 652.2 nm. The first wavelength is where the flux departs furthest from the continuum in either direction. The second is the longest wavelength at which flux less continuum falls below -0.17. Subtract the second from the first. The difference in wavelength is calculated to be -0.75 nm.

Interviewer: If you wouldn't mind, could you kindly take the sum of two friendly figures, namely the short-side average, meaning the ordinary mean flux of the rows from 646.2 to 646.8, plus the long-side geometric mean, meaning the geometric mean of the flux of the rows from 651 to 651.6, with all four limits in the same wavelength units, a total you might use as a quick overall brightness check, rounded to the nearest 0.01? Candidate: 9.19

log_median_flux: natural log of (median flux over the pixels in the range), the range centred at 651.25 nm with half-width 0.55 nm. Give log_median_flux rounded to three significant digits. 1.49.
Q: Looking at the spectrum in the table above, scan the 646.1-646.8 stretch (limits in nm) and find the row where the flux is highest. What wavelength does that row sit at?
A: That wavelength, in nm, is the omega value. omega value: 646.308 nm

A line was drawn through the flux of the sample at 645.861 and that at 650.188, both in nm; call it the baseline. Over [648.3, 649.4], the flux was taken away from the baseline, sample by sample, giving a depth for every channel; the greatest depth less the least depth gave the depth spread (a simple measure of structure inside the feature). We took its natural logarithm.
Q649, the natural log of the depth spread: -1.07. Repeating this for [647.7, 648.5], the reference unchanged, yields -0.94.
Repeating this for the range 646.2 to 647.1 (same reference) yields -0.16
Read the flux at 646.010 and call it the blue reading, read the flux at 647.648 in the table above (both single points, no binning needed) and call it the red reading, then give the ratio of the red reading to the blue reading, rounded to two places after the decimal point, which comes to 0.99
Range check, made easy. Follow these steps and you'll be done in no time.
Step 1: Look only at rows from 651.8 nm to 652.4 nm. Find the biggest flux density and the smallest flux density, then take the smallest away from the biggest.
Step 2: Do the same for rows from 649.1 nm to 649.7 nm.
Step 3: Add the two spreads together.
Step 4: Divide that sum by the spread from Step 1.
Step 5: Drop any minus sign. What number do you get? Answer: 1.3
